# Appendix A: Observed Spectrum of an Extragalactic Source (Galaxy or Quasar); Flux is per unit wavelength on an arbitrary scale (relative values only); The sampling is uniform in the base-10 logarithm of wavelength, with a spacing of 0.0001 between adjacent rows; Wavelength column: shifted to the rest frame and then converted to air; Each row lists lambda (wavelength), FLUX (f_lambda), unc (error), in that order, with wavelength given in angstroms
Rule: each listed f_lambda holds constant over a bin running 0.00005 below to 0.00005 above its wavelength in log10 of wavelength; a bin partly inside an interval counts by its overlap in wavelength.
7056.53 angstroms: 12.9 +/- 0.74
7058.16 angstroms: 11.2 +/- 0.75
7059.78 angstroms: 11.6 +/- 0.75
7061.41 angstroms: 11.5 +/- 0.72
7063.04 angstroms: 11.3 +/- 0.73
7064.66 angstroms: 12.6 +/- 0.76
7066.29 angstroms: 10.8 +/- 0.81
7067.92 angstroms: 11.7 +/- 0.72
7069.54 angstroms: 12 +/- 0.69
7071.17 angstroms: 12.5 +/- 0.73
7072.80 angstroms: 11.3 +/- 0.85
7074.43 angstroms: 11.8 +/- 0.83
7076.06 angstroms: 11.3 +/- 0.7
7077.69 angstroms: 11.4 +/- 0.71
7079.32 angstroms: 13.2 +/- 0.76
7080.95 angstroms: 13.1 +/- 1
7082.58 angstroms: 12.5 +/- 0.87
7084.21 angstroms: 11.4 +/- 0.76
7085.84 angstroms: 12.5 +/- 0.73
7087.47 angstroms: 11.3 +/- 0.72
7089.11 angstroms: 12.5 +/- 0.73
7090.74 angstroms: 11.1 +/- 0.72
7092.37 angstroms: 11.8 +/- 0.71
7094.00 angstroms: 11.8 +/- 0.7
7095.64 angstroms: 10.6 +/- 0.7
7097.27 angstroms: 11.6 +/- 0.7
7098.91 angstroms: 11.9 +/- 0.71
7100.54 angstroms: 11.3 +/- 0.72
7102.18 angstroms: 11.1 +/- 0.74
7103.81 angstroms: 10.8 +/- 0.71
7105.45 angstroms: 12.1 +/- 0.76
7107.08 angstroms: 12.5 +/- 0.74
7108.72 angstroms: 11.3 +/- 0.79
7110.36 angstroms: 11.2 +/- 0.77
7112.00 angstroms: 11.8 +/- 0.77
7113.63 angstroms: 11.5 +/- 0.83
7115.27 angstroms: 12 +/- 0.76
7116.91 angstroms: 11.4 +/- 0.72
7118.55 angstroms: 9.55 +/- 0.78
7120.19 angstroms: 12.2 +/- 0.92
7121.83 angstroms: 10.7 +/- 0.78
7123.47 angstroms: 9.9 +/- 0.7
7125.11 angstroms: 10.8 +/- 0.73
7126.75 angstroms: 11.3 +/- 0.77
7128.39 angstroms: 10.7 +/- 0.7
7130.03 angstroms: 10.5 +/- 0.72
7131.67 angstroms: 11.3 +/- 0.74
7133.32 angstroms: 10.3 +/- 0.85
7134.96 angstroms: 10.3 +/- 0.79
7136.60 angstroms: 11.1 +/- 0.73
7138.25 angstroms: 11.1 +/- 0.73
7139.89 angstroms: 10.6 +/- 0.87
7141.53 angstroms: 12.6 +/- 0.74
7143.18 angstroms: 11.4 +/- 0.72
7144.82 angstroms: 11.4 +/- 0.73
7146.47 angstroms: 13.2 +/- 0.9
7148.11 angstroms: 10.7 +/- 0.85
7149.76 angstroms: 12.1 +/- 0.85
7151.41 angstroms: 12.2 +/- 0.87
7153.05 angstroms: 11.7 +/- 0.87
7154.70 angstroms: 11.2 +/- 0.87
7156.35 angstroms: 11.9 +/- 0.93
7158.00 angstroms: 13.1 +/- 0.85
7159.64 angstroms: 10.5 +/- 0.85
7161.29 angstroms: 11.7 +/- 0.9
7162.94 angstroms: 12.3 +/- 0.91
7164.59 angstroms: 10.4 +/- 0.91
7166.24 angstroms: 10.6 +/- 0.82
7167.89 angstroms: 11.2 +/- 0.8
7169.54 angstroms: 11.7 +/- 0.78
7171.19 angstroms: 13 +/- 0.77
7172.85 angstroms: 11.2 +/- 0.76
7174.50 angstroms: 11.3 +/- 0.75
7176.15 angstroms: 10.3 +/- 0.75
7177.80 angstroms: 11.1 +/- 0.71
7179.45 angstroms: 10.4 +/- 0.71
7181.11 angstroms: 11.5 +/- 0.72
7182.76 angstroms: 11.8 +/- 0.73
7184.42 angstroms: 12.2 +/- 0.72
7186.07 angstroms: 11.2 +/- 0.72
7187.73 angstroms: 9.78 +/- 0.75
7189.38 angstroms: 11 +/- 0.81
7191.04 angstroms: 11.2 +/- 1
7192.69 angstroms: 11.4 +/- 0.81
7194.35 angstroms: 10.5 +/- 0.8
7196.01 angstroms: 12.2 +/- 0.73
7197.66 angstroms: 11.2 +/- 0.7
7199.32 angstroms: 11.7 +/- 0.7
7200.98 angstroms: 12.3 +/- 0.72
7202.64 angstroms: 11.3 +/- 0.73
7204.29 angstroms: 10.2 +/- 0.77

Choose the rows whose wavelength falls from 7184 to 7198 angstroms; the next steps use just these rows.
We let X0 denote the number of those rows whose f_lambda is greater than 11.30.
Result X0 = 3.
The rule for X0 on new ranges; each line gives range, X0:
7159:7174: 4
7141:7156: 7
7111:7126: 5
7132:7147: 4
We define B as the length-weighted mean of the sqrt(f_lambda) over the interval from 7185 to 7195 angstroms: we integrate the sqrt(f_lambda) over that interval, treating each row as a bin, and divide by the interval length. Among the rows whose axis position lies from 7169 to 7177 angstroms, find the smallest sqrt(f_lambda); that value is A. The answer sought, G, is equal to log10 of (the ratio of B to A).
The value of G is 0.012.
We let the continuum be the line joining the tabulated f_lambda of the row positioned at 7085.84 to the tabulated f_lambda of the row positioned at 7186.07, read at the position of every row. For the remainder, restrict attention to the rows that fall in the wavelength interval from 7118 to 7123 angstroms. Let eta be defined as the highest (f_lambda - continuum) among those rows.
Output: 0.1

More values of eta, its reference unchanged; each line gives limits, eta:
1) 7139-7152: 1.5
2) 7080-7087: 0.5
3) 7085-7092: 0.0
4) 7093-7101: -0.4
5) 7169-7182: 1.6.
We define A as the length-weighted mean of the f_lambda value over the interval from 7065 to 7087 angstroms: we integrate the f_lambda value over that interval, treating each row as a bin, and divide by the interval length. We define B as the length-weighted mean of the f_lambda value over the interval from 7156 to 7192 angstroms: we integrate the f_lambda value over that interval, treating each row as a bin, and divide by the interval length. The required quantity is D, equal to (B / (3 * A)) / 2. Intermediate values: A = 12.0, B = 11.3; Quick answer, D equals 0.158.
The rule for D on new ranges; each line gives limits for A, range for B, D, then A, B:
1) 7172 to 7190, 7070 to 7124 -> 0.175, 11.1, 11.6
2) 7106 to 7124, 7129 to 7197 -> 0.167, 11.3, 11.3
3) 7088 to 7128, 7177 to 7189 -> 0.163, 11.4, 11.1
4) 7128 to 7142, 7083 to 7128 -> 0.174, 10.9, 11.4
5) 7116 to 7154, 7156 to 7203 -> 0.170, 11.2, 11.4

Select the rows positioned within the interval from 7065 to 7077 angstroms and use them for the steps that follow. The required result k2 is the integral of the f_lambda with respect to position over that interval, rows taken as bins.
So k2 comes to 140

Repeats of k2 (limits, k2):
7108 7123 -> 169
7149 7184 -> 402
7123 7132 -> 97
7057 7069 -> 139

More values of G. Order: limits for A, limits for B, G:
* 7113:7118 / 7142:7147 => 0.010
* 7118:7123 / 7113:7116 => 0.045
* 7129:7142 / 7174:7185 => 0.018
